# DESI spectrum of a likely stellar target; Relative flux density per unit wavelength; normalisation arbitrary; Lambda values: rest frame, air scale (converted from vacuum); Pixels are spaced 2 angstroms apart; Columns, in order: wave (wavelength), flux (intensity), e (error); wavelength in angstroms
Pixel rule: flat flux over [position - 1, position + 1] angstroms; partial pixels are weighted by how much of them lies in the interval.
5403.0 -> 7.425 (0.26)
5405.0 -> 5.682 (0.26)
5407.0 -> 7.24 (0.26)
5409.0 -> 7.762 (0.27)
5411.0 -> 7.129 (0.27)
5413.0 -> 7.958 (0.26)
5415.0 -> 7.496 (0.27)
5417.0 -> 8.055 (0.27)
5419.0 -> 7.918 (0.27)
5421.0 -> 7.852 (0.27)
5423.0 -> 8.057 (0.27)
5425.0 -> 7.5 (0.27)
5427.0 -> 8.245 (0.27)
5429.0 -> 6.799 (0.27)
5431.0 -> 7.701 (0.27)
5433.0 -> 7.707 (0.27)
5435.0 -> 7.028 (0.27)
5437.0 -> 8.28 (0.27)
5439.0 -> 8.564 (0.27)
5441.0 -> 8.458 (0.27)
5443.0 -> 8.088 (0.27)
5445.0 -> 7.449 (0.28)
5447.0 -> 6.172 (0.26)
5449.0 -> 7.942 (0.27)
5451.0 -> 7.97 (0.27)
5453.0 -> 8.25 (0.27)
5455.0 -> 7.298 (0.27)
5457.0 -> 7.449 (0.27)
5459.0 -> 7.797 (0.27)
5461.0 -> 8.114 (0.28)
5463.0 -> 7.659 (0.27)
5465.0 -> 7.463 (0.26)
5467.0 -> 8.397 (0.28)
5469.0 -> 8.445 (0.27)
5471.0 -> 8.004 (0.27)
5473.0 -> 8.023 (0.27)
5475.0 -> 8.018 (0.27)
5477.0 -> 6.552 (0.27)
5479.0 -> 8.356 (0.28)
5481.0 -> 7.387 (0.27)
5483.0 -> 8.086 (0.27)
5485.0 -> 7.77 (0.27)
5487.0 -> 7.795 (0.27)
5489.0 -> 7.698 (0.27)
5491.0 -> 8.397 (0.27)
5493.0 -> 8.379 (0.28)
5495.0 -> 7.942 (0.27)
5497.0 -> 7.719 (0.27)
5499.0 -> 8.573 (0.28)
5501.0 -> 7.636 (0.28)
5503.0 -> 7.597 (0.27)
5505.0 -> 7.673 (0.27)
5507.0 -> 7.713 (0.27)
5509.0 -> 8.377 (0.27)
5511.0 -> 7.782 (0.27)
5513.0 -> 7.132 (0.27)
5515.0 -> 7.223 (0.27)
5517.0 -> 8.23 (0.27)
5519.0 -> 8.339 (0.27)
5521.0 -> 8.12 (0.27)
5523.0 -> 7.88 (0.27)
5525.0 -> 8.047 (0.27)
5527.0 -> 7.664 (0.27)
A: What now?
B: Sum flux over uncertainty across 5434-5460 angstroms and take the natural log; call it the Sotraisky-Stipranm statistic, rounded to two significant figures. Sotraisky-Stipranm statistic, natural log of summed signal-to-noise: 5.9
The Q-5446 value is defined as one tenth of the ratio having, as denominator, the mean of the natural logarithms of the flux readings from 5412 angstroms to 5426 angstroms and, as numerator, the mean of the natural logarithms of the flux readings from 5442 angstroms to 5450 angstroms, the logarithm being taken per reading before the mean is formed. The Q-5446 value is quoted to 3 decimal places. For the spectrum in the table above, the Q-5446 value 0.097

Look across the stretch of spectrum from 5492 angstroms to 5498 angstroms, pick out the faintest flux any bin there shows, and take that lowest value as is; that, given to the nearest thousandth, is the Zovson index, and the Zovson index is 7.719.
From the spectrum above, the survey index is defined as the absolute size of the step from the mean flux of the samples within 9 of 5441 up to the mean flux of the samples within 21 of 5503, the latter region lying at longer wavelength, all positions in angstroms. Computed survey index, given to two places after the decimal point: 0.16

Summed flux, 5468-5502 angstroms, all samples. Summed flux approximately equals 135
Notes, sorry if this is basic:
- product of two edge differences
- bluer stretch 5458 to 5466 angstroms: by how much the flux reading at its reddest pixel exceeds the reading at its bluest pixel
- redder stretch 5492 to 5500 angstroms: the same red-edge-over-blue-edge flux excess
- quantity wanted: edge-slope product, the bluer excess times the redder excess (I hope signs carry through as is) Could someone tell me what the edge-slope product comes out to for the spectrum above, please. -0.1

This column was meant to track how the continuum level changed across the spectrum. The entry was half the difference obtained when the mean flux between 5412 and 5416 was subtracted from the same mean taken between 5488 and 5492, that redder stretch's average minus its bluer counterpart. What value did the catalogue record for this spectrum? 0.16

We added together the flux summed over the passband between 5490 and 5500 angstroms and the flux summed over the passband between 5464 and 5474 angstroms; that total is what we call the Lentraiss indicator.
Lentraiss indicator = 81.3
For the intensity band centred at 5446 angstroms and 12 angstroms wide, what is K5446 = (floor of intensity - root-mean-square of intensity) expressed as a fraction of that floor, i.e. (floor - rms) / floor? -0.25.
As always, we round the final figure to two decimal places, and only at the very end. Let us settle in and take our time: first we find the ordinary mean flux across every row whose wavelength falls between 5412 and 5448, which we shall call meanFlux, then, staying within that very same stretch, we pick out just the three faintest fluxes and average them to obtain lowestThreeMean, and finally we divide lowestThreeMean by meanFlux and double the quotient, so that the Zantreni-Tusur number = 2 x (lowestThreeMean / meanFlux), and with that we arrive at 1.72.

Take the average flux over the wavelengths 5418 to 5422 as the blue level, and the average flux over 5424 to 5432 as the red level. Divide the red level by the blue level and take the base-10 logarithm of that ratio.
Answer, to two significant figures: -0.018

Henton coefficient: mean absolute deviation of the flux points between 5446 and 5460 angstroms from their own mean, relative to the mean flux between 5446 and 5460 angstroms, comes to 0.066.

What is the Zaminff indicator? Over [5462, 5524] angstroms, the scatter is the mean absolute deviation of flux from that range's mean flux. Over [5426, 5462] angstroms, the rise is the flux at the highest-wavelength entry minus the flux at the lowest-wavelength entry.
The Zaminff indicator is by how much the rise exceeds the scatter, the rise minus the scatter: -0.5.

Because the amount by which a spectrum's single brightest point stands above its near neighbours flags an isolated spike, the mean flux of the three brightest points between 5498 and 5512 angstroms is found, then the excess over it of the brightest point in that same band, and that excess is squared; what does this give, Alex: 0.108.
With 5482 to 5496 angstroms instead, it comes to 0.012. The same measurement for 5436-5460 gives 0.017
